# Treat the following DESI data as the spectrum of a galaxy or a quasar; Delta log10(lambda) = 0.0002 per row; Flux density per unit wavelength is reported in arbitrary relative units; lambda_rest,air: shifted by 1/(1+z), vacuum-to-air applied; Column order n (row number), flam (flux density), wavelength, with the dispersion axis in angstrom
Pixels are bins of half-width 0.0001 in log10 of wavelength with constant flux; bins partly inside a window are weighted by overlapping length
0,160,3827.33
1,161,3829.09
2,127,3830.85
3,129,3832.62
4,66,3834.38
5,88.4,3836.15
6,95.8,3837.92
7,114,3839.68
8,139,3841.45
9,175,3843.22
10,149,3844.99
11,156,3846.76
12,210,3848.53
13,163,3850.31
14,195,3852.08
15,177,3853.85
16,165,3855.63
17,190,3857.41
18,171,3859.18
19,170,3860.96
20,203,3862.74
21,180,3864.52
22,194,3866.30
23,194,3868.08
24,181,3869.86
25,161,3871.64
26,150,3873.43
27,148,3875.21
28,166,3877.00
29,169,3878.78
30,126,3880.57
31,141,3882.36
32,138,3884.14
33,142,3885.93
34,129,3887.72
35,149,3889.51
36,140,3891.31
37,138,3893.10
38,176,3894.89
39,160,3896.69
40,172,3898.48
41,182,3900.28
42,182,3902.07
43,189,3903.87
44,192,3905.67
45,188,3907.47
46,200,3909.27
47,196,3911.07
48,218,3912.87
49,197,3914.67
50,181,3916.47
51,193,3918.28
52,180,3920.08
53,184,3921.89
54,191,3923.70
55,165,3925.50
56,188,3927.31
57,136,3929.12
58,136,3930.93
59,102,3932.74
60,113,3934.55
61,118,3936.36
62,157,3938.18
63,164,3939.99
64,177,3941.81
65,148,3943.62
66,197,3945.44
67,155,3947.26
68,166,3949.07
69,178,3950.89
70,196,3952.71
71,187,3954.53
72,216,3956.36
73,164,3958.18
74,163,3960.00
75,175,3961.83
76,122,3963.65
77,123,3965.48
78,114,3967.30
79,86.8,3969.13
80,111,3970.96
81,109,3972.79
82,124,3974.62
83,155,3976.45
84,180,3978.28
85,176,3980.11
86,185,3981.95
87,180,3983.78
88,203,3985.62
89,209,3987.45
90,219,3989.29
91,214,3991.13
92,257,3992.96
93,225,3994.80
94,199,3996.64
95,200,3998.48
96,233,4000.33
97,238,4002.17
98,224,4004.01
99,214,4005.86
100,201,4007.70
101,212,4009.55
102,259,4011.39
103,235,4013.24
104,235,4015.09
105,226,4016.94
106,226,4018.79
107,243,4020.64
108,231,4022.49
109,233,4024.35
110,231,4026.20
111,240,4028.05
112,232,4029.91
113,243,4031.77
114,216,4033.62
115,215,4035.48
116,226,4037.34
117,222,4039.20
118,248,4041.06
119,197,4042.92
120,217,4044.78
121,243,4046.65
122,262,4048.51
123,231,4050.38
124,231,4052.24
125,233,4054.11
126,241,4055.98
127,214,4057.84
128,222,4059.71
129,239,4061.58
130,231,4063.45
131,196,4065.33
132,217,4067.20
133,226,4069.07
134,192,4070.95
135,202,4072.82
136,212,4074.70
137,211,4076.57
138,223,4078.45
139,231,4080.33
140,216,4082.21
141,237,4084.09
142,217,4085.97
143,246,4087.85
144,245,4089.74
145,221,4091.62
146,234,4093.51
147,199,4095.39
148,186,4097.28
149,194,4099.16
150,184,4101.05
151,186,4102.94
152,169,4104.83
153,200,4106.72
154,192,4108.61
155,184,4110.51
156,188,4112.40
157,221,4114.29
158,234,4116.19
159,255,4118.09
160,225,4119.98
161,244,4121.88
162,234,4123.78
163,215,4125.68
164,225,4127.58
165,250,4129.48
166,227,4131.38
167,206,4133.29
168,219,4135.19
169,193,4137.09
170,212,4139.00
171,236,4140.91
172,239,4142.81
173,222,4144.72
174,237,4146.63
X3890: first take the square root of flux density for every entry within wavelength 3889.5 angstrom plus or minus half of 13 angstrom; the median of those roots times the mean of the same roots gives 142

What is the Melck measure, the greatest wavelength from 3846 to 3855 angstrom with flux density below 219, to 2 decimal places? 3853.85 angstrom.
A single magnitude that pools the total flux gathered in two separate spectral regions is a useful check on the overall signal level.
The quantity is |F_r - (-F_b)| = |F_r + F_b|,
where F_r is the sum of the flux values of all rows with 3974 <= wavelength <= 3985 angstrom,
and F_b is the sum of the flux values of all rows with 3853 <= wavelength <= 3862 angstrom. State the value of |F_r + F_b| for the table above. 1873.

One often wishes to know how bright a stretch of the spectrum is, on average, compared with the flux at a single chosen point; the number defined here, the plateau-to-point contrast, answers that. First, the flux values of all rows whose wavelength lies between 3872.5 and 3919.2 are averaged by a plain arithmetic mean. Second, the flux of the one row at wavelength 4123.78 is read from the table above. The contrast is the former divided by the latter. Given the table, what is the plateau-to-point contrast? 0.72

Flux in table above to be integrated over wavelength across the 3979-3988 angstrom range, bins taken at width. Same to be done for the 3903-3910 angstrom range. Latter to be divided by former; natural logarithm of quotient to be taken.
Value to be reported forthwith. -0.2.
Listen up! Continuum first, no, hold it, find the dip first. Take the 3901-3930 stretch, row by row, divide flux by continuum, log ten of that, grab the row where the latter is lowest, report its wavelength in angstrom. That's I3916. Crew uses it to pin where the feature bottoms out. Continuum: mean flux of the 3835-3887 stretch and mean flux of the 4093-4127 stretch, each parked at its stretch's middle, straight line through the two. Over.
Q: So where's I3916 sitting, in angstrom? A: 3929.12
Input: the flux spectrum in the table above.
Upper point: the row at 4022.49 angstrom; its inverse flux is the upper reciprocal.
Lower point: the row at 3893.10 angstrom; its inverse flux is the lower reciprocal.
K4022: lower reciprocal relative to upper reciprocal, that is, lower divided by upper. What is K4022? 1.7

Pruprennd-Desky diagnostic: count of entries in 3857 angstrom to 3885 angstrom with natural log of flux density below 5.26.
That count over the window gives 13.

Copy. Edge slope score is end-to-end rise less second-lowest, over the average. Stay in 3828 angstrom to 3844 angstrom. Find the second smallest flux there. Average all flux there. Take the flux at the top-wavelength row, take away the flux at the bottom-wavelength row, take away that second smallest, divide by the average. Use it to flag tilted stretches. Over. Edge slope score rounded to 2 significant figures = -0.61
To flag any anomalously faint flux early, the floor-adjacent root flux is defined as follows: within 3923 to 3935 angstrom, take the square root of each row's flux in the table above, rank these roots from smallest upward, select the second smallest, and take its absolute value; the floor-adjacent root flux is 10.6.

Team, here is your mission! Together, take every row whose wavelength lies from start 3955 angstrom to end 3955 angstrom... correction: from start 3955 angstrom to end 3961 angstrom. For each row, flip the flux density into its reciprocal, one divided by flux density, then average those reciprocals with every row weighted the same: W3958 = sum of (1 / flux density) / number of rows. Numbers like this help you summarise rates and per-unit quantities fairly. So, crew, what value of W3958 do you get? 0.0056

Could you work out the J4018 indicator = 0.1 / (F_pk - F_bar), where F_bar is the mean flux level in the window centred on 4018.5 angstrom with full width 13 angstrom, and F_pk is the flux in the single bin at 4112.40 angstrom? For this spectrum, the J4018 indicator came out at -0.002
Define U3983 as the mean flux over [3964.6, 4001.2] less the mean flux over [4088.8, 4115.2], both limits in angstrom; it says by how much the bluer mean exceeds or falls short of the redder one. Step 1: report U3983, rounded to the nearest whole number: -25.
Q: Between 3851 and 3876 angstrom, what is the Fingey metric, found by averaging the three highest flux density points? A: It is 197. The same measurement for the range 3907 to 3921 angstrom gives 205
